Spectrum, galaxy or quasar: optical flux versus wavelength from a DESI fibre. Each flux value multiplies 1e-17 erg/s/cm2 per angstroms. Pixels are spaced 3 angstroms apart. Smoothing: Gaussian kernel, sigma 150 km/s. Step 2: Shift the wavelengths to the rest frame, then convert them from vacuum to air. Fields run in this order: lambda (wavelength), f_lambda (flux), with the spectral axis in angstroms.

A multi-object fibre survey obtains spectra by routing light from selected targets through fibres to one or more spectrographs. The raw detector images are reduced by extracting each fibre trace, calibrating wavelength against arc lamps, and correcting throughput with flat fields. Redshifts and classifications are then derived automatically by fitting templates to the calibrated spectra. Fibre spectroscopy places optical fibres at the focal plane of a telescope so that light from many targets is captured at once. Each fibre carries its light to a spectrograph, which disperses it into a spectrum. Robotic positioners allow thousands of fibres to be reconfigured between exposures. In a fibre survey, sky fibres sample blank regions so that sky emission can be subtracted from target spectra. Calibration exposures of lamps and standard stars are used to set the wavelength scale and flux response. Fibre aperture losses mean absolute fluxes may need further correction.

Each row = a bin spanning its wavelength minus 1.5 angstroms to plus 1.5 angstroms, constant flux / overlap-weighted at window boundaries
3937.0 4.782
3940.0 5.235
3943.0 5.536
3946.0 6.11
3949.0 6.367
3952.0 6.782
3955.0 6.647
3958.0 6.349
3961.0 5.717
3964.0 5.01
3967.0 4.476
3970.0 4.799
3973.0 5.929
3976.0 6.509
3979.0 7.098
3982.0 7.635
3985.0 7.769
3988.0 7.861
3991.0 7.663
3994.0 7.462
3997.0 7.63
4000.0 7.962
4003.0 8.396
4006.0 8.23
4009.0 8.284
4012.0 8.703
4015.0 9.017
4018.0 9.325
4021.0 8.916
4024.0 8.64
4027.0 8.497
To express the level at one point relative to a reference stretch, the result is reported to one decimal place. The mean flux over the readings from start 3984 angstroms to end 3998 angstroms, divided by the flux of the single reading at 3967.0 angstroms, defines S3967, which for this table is 1.7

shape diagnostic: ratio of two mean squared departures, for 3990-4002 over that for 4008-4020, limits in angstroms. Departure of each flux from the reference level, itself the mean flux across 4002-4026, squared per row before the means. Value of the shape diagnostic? 6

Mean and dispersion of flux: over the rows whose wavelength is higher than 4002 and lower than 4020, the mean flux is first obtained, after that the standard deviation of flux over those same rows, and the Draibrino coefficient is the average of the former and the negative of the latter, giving 4.1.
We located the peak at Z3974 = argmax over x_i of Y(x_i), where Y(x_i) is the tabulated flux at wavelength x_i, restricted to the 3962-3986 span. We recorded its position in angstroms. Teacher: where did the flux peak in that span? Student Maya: 3985.0 angstroms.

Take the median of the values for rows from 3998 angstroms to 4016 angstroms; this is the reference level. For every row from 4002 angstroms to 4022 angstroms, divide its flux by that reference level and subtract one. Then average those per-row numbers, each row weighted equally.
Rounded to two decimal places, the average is 0.04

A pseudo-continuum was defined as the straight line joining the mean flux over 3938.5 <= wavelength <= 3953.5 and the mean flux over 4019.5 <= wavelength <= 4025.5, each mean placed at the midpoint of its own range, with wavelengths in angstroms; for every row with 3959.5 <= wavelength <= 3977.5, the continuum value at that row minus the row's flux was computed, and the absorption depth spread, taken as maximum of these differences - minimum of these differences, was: 1.71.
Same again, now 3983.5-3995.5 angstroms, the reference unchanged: 0.63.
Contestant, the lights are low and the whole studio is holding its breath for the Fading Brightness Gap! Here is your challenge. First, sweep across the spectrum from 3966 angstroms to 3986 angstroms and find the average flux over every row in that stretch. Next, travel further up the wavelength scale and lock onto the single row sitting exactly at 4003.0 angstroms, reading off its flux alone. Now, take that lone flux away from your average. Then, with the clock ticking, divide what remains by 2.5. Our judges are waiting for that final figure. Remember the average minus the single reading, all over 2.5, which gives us -0.83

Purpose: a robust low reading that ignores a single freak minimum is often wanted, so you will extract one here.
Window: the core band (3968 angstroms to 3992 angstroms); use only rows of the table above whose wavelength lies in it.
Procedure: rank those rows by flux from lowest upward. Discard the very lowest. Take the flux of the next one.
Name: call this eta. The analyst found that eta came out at 5.929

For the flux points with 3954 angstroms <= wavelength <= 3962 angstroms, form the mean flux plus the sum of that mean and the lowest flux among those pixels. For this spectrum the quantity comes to 18.2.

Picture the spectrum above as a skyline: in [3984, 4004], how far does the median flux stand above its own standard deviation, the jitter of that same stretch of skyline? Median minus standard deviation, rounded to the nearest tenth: 7.5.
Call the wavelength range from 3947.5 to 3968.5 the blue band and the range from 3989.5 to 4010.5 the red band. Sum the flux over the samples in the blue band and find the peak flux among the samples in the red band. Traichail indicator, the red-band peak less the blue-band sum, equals -33.0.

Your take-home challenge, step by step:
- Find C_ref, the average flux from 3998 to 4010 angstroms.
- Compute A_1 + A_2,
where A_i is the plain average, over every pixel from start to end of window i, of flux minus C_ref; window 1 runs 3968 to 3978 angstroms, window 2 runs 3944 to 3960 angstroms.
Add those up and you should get -4.2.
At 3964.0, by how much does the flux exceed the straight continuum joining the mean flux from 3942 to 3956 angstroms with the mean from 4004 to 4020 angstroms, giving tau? -1.9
